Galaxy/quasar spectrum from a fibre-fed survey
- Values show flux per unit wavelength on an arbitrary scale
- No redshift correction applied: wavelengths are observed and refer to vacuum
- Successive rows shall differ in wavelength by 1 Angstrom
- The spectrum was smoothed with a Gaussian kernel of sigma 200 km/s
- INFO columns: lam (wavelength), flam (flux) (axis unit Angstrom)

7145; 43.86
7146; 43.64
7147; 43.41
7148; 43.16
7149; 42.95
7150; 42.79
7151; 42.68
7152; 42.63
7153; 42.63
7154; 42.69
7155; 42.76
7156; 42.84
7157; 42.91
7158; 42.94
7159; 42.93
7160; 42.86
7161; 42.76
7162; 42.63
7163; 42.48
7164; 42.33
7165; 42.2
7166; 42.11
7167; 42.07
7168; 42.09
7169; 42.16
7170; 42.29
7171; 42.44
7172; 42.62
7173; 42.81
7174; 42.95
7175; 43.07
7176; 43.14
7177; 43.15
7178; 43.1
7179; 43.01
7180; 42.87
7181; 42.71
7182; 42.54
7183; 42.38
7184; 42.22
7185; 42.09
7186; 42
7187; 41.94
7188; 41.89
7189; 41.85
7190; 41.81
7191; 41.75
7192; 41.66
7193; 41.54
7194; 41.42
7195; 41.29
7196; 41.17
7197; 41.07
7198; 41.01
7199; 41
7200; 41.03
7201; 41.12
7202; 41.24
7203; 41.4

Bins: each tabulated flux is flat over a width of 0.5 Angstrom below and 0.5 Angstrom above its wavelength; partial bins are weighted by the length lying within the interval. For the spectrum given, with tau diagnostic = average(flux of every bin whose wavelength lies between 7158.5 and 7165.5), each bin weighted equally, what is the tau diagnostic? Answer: 42.6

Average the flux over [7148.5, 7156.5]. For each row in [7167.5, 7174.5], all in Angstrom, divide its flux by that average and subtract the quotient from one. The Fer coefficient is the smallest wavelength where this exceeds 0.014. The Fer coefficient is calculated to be 7168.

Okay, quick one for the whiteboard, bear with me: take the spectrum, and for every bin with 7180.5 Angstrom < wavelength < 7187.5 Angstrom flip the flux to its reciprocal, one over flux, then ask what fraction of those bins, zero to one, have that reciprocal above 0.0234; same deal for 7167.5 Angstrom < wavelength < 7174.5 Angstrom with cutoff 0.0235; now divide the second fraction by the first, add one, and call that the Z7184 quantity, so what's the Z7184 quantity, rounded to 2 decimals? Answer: 1.57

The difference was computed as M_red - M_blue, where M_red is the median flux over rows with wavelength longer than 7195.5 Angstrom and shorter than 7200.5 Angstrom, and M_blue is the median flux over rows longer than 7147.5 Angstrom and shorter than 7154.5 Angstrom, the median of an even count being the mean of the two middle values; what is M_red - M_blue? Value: -1.7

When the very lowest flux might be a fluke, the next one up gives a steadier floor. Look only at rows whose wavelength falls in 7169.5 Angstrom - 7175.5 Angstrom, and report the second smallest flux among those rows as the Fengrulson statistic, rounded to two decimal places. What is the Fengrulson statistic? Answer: 42.44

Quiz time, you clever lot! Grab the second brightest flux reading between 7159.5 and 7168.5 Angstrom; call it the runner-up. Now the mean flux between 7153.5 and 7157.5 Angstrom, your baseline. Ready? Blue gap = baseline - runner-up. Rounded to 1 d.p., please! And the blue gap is 0.0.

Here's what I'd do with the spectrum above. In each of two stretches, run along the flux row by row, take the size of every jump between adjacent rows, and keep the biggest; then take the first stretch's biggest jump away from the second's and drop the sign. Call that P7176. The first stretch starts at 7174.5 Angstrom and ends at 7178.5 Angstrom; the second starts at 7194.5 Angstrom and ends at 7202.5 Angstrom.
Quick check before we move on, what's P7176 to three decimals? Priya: 0.050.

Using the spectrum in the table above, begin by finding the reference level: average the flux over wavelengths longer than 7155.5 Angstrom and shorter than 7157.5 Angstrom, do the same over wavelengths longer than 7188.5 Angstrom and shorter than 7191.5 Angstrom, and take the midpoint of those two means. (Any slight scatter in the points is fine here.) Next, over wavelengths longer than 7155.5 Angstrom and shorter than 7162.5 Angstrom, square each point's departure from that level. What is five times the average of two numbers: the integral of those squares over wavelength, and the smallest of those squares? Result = 4.8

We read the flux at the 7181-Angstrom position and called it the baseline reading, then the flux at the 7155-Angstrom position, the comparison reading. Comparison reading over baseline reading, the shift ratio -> 1.00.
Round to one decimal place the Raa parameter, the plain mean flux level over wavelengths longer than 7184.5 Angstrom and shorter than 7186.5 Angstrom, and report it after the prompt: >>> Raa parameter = 42.0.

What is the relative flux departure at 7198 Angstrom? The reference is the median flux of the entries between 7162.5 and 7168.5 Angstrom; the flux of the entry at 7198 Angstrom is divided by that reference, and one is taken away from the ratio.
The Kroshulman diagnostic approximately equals -0.027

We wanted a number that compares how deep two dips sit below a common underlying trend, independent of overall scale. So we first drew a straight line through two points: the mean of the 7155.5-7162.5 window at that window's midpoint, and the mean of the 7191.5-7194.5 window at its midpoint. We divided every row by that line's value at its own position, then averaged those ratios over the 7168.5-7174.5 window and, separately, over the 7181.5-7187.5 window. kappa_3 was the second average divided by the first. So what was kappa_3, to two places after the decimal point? 1.00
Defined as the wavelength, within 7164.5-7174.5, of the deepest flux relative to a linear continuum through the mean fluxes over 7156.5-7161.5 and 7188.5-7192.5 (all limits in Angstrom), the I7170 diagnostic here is 7167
